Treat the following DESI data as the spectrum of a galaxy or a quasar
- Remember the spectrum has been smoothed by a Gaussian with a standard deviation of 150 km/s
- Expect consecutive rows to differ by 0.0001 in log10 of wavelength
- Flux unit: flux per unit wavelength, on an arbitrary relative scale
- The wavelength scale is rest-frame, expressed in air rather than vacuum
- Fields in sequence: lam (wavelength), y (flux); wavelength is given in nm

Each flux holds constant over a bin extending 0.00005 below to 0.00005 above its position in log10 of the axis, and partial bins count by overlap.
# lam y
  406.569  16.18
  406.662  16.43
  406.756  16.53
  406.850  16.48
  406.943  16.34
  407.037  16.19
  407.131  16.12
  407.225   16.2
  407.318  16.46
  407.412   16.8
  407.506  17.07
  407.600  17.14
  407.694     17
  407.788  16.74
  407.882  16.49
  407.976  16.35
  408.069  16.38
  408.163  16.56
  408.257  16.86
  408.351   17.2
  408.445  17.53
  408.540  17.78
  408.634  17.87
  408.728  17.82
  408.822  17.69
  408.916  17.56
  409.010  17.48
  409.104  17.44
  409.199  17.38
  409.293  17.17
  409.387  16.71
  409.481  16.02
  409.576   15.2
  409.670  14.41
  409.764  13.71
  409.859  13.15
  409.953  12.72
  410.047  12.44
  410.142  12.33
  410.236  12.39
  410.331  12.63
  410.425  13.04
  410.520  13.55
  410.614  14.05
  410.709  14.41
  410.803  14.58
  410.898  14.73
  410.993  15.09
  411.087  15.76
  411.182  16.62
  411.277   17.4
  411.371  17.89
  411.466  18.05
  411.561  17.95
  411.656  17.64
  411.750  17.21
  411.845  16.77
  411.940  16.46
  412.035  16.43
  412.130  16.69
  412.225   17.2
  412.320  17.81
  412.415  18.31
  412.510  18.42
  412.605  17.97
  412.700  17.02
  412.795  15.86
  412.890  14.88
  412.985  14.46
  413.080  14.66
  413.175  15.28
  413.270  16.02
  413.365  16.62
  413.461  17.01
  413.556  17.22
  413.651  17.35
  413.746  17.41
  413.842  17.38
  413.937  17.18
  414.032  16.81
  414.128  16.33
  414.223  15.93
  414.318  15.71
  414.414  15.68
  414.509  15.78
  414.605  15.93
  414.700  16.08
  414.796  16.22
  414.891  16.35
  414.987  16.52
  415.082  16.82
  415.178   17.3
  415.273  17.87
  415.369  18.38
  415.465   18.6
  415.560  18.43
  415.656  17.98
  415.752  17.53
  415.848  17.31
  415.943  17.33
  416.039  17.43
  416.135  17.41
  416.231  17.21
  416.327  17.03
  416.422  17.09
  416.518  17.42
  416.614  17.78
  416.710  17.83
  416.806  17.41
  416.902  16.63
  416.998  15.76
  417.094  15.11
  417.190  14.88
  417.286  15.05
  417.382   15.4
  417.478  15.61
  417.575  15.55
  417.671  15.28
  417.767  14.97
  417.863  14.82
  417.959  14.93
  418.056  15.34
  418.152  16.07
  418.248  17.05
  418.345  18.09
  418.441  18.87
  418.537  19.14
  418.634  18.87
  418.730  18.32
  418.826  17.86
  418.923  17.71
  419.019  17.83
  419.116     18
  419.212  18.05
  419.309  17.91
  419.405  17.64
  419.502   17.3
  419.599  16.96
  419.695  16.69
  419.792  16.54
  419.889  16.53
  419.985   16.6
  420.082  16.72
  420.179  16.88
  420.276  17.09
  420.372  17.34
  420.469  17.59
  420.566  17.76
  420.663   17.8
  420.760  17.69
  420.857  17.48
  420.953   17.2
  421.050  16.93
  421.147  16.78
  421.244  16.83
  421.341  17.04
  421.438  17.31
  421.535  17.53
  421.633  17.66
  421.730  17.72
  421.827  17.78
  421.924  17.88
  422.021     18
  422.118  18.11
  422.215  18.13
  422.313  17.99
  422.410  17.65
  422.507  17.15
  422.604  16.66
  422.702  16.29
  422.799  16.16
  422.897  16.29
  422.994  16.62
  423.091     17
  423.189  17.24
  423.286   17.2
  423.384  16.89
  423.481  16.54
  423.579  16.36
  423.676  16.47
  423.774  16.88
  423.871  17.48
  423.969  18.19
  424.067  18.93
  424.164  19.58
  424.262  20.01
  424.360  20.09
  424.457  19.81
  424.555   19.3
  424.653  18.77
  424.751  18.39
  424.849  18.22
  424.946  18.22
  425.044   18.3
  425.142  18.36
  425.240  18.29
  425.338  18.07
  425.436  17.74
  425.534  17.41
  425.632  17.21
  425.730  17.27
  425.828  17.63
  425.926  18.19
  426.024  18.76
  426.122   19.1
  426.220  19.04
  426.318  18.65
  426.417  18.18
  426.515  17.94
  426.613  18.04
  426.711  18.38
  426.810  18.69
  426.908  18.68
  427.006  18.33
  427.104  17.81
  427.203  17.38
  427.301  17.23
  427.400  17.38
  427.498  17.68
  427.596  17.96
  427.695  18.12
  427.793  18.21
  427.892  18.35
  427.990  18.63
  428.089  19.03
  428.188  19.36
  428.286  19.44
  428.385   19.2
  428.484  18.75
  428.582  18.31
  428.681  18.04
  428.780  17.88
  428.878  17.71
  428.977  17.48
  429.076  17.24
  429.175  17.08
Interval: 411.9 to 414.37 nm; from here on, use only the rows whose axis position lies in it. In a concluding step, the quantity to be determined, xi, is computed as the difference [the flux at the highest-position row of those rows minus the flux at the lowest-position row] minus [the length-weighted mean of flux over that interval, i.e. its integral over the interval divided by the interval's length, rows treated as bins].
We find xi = -17.4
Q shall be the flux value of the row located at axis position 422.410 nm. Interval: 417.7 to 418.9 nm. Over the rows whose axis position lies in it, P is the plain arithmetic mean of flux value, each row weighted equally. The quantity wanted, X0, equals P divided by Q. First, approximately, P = 17.0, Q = 17.65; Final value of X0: 0.96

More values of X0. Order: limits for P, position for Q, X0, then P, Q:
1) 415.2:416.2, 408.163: 1.08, 17.8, 16.56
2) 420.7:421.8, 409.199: 0.99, 17.3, 17.38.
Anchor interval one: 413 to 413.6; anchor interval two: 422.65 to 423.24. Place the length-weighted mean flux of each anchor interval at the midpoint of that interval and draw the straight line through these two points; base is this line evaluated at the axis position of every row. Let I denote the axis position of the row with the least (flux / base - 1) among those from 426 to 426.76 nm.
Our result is 426.515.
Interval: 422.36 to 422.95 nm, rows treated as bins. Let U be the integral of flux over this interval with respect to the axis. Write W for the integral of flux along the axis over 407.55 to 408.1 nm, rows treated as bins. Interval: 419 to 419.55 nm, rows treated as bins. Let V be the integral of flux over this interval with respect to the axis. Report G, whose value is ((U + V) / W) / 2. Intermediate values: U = 9.9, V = 9.8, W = 9.2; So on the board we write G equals 1.07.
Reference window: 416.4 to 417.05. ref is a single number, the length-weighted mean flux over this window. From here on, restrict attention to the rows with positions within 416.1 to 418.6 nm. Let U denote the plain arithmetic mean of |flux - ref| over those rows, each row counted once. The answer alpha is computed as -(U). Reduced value -1.21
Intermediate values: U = 1.21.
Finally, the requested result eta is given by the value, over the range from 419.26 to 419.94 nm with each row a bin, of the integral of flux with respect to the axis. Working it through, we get 12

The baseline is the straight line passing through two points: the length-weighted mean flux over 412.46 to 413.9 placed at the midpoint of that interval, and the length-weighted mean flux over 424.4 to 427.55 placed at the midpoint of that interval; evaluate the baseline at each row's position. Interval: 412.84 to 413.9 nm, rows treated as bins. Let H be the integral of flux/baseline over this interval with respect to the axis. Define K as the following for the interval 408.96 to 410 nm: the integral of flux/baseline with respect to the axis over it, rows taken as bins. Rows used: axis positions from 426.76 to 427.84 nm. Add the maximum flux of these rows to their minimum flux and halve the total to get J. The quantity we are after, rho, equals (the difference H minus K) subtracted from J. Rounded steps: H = 1.04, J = 18.0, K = 1.01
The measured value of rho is 17.9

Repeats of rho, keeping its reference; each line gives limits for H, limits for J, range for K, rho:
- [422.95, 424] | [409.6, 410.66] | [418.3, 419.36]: 13.5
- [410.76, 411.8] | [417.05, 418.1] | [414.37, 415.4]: 15.2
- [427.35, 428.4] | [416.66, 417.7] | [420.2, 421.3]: 16.4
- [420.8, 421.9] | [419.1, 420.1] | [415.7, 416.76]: 17.3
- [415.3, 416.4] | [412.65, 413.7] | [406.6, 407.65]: 15.9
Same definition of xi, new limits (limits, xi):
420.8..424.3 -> -14.9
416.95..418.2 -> -15.0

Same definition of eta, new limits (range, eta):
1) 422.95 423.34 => 7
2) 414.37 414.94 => 9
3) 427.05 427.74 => 12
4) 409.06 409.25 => 3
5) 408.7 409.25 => 10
